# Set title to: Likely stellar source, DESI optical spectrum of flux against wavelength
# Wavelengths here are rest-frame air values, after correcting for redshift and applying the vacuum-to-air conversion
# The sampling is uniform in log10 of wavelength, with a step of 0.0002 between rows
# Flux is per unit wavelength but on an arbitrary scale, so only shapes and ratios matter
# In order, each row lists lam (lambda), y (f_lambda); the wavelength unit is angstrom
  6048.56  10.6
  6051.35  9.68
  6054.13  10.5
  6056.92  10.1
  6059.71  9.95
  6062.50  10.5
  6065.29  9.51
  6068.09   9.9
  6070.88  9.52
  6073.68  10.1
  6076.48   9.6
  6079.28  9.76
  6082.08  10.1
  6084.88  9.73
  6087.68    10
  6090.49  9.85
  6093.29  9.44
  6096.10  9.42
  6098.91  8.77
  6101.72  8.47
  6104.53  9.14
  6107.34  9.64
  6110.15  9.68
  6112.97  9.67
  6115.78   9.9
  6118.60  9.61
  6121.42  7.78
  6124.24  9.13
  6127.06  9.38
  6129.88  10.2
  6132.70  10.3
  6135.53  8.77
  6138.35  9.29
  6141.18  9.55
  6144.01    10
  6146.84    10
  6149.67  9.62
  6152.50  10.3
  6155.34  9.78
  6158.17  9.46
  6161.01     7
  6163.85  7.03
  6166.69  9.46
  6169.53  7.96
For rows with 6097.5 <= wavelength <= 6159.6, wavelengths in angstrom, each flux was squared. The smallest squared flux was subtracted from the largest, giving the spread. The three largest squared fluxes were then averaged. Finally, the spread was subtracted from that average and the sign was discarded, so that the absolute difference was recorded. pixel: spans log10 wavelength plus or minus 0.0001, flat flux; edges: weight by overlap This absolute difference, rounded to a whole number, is 60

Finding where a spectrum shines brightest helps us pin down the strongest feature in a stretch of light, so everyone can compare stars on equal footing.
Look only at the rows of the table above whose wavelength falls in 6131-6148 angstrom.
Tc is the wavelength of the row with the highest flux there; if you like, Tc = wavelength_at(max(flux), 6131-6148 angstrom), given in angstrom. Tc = 6132.70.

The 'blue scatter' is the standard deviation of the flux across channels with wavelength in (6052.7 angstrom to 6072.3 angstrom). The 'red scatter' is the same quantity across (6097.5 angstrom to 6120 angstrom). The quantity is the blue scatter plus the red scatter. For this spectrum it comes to 0.9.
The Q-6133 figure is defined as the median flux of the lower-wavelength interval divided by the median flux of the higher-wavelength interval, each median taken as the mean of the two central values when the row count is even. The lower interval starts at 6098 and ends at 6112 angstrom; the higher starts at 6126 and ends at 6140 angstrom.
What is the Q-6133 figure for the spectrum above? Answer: 0.974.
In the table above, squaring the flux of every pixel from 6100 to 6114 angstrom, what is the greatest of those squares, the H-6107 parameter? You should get 94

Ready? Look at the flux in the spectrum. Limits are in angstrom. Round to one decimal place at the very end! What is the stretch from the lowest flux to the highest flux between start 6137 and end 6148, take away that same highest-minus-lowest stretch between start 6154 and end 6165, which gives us -2.1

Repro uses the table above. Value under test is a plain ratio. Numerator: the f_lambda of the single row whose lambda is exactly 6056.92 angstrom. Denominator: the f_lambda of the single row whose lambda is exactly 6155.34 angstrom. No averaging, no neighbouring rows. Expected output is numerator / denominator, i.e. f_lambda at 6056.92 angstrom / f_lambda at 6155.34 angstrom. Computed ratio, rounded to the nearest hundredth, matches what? 1.03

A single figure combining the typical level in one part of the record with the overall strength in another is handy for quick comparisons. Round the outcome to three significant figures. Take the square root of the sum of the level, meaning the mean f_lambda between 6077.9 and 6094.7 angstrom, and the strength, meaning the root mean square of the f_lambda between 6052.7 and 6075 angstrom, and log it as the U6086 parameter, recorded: 4.45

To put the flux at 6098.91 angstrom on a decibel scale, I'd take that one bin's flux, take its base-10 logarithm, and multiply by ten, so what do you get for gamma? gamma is 9.4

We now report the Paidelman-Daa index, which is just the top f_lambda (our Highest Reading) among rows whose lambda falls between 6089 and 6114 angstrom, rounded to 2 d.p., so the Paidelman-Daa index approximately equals 9.85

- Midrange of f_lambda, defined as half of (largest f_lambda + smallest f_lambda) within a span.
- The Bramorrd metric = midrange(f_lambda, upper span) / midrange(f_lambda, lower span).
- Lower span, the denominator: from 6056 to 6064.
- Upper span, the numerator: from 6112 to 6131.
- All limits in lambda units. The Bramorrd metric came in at 0.88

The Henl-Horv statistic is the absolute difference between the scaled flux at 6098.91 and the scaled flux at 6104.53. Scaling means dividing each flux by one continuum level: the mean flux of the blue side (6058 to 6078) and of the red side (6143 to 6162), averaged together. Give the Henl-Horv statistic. 0.038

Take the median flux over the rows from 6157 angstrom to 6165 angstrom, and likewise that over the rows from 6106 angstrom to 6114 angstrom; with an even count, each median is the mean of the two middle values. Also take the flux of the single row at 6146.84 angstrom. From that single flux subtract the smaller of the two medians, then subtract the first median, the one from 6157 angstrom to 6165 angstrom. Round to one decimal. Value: -4.1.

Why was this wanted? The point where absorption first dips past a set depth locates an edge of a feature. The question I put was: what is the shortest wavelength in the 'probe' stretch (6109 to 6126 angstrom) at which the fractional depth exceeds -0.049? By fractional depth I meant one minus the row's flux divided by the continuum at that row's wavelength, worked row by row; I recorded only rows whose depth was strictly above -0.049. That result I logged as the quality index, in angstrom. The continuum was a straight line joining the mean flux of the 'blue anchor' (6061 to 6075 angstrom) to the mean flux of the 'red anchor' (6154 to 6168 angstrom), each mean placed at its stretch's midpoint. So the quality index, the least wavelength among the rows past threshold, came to 6110.15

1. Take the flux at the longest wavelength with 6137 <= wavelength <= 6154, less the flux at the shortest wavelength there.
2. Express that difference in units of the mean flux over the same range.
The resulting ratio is 0.10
